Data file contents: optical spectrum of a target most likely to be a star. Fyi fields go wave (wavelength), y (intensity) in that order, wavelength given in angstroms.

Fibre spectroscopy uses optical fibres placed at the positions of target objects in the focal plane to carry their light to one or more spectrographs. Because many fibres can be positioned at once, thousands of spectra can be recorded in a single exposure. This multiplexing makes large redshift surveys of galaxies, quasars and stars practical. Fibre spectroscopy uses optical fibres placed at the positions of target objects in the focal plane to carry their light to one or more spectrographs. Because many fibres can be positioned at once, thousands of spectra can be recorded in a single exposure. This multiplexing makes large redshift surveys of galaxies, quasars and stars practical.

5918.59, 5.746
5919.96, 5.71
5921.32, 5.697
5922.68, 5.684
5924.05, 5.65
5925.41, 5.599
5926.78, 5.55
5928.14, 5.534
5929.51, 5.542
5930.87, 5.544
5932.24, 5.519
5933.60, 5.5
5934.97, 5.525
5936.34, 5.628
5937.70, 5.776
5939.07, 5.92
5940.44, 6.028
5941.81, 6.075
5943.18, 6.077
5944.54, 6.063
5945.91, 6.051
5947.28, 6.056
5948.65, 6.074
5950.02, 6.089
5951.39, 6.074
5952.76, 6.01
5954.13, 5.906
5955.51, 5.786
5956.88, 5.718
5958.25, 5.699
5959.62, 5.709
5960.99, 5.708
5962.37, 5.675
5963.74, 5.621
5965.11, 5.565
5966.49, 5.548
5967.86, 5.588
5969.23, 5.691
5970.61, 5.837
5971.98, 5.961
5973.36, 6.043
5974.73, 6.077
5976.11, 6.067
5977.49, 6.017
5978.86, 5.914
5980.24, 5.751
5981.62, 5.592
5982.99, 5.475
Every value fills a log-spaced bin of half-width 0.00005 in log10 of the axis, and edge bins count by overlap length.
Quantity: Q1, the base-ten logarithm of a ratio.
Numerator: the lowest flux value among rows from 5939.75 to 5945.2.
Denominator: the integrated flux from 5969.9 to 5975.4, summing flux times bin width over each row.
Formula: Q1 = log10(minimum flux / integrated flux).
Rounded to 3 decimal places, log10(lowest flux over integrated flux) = -0.737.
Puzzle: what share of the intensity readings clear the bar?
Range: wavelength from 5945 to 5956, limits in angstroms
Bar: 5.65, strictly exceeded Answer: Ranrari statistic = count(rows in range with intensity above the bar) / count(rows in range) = 1.0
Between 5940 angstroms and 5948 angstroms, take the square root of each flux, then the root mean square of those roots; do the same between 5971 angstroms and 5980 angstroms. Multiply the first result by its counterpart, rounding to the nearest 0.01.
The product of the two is 6.04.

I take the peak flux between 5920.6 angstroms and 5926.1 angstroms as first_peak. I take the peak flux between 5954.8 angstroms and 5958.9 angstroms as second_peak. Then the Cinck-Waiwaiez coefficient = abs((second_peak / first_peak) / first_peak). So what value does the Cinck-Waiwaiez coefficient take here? 0.178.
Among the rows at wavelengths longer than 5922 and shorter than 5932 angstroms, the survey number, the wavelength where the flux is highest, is 5922.68 angstroms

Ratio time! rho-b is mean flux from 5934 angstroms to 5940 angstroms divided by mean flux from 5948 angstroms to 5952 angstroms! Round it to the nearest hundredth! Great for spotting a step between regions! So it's 0.94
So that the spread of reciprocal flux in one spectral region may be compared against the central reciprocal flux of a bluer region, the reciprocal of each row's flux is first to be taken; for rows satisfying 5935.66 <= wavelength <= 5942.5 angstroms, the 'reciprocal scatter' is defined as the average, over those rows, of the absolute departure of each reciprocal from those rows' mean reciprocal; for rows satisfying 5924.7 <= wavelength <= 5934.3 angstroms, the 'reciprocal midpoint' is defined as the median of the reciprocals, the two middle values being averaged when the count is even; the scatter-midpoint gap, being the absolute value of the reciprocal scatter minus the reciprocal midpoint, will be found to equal 0.176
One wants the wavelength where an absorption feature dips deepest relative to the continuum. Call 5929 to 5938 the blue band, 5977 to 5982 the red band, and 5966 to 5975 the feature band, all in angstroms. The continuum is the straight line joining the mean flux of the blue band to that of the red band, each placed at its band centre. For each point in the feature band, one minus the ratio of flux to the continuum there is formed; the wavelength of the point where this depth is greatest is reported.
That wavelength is 5966.49 angstroms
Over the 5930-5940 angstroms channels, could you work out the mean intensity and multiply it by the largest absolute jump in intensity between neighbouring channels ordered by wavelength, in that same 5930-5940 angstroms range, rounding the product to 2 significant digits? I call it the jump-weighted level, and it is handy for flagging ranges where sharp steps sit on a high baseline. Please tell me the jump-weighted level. 0.83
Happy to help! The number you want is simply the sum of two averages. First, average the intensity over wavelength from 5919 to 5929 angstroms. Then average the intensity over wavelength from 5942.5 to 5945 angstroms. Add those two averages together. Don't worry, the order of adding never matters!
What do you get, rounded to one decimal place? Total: 11.7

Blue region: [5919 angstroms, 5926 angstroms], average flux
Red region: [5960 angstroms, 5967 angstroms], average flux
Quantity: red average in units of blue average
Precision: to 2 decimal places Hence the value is 0.99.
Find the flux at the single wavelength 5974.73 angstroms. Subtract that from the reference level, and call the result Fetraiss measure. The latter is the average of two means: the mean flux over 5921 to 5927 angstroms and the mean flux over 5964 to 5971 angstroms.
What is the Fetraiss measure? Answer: -0.44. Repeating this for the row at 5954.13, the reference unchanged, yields -0.27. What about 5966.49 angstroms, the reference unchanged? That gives 0.09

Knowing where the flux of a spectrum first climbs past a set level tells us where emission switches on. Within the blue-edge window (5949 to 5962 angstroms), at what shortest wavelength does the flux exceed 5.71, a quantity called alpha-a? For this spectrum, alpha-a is 5950.02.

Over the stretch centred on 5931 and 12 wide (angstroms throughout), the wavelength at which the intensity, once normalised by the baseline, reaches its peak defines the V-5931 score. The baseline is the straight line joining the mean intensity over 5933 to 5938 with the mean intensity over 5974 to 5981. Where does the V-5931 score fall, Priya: 5925.41 angstroms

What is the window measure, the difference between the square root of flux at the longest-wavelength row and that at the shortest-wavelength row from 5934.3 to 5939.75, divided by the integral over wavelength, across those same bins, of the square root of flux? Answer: 0.0063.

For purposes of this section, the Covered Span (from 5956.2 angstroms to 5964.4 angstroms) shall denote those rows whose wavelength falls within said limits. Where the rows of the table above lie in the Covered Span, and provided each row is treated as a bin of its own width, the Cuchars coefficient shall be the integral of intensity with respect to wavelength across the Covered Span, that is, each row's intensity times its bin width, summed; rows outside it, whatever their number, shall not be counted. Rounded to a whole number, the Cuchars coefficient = 47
